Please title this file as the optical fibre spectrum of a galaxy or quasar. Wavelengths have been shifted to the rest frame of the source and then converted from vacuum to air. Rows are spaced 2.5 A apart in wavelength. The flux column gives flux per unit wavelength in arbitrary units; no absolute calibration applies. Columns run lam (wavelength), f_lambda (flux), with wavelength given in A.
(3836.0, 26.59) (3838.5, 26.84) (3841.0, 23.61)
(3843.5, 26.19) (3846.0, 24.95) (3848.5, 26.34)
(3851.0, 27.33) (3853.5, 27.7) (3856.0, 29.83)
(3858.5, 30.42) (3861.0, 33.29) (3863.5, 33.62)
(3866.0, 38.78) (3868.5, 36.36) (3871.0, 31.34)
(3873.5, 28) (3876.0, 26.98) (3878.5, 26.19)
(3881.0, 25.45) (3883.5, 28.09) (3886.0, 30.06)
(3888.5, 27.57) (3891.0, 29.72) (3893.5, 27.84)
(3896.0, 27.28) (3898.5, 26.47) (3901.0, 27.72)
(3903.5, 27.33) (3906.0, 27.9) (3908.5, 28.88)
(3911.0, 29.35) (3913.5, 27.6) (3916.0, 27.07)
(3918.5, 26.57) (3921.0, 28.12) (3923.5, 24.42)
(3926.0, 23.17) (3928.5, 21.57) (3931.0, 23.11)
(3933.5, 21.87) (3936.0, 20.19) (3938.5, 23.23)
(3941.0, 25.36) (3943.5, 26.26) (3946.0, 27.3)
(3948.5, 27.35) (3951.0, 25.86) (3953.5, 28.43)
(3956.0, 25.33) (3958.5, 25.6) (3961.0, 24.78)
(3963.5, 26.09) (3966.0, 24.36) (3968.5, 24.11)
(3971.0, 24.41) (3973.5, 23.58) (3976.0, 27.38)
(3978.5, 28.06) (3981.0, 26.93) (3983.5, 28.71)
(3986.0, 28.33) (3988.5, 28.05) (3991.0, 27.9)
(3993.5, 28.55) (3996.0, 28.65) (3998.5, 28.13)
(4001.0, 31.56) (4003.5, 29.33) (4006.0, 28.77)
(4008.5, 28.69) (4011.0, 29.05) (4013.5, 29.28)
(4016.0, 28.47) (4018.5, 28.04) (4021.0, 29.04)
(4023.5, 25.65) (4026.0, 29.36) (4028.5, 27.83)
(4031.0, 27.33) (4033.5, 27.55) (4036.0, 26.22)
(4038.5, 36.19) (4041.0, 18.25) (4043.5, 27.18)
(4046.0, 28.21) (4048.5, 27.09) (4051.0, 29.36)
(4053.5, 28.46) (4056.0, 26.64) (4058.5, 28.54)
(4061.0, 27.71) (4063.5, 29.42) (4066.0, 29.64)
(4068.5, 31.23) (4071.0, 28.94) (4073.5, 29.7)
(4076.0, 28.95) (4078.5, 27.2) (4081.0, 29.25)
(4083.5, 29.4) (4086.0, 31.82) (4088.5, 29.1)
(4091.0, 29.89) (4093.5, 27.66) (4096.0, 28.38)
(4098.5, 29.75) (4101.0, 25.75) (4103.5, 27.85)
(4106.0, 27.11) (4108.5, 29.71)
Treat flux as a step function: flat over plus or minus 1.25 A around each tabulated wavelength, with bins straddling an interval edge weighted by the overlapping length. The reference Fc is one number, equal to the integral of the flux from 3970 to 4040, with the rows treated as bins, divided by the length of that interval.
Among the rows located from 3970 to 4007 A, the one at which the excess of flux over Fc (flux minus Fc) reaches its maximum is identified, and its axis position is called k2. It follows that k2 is 4001.0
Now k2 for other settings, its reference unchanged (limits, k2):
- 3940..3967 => 3953.5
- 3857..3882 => 3866.0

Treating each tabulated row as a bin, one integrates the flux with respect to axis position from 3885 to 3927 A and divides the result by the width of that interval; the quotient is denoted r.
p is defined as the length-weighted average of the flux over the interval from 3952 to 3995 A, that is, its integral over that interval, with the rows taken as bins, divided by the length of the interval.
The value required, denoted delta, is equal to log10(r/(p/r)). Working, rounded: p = 26.5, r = 27.5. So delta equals 1.45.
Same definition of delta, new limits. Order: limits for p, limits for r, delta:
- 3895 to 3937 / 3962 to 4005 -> 1.46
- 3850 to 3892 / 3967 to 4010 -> 1.41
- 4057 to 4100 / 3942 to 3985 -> 1.37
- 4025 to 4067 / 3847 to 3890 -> 1.50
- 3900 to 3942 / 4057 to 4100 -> 1.52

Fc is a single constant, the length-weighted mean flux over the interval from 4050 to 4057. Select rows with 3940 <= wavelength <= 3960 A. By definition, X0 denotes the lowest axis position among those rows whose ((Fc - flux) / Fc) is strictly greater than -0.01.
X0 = 3941.0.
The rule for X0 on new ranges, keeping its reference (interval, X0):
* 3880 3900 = 3881.0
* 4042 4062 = 4043.5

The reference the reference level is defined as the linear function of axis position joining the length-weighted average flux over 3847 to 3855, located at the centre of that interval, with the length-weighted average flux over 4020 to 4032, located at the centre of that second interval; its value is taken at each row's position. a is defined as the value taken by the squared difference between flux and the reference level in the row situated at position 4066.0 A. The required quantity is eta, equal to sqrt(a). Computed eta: 1.7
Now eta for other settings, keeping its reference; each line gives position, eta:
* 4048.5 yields 0.8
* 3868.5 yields 9.2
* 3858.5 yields 3.3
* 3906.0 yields 0.5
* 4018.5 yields 0.2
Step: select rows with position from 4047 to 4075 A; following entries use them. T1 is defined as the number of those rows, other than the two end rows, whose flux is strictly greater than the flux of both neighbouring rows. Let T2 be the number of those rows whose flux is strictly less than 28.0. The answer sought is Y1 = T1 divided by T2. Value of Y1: 1.00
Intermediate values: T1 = 3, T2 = 3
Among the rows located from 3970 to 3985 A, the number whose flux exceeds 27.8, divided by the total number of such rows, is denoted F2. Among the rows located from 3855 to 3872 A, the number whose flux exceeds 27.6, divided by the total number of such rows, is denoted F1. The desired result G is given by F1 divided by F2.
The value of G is 3.0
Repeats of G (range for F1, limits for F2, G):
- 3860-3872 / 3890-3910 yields 2.0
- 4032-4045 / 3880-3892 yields 0.3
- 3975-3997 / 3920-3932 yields 3.9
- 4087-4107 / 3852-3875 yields 0.8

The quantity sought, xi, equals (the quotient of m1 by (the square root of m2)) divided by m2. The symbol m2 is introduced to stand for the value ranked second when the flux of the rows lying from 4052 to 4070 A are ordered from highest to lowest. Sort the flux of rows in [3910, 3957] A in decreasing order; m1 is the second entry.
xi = 0.176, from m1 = 28.43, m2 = 29.64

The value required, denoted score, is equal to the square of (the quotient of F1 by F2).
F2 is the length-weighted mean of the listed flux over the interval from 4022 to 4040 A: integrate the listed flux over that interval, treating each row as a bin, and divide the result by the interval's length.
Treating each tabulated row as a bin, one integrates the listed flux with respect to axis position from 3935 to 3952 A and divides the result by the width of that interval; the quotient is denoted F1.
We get 0.78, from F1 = 25.1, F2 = 28.5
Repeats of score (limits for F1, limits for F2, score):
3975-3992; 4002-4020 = 0.94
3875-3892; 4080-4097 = 0.89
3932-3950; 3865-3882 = 0.65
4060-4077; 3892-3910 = 1.13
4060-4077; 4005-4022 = 1.05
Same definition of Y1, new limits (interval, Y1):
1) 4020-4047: 0.43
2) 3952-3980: 0.33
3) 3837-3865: 0.14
